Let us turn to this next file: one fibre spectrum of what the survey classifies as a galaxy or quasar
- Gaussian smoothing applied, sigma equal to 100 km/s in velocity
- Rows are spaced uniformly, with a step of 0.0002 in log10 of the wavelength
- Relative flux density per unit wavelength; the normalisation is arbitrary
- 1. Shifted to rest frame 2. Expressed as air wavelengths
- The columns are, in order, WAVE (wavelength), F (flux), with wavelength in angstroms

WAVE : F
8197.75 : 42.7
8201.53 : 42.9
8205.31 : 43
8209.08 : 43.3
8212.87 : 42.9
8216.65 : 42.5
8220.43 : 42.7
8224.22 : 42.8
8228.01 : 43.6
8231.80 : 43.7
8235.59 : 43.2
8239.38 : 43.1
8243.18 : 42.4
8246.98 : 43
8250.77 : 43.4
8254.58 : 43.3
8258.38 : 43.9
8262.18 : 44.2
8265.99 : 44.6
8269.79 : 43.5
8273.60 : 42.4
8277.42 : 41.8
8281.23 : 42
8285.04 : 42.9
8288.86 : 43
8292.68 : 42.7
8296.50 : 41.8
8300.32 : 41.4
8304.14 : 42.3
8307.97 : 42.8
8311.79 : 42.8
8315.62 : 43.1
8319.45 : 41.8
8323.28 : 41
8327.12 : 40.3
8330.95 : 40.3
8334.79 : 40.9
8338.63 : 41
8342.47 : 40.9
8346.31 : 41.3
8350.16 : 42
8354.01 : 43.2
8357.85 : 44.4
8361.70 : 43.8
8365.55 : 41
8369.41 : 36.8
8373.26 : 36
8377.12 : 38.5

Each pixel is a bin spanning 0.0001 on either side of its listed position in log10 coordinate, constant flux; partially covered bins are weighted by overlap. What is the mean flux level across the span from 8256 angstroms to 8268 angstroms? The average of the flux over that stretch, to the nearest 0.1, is 44.2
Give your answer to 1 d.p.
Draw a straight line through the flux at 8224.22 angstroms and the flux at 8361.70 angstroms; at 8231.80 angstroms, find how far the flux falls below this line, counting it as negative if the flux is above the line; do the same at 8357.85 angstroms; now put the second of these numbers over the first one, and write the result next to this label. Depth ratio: 0.7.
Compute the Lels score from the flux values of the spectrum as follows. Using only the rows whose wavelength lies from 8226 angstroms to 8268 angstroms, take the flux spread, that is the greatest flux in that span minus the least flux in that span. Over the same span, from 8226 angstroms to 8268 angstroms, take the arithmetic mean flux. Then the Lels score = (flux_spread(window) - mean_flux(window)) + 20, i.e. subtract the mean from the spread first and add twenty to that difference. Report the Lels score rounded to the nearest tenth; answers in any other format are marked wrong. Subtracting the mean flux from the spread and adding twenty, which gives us -21.3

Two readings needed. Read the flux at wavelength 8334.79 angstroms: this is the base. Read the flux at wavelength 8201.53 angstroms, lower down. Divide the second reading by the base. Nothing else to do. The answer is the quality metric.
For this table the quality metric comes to 1.05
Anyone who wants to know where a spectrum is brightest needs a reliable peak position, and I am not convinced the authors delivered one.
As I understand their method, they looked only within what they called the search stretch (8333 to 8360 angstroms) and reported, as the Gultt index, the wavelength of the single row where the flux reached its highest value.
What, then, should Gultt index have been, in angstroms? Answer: 8357.85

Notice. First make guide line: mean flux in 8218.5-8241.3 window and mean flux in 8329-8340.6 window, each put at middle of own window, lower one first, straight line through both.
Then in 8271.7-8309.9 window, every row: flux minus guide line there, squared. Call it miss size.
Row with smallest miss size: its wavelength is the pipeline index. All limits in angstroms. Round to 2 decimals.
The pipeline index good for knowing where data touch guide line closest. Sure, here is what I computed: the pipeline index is 8281.23 angstroms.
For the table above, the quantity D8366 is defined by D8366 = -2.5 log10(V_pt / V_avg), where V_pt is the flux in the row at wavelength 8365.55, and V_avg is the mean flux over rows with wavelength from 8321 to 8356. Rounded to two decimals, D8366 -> 0.01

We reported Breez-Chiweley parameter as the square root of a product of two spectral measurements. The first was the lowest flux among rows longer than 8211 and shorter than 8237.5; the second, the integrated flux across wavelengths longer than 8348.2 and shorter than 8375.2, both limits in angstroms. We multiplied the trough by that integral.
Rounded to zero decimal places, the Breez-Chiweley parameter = 217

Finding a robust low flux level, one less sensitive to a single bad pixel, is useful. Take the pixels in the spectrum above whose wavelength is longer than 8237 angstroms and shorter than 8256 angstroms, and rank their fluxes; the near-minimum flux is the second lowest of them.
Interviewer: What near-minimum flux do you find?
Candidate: 43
